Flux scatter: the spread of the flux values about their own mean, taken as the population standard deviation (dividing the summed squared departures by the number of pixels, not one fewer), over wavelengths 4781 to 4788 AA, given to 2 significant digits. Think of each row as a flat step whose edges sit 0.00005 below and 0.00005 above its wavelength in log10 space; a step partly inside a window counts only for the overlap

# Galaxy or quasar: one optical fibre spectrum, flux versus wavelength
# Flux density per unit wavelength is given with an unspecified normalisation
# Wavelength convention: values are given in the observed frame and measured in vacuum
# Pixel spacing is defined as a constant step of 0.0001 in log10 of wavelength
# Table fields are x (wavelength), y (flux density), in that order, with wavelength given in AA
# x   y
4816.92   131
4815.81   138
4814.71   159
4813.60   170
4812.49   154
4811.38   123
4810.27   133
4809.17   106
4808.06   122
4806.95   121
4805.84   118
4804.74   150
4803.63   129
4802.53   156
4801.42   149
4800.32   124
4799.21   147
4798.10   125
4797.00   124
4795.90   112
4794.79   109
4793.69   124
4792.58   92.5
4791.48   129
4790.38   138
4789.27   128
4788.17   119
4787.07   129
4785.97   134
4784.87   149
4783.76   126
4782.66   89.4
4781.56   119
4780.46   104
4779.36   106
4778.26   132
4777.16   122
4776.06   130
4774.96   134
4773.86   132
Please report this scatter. 18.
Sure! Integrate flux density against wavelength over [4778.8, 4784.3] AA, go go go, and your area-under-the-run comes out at 599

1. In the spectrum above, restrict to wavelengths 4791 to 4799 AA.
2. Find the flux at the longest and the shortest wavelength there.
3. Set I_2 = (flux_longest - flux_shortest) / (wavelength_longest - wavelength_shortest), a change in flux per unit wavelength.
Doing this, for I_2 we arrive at -1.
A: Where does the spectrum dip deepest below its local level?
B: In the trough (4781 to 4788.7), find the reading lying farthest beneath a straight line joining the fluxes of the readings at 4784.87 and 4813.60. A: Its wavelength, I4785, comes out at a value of 4782.66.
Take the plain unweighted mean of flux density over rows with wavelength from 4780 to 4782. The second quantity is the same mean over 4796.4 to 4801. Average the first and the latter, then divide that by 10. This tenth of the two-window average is 12.1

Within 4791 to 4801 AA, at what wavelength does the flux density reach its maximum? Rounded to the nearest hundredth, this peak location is 4799.21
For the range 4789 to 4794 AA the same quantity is 4790.38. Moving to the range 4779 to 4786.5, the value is 4784.87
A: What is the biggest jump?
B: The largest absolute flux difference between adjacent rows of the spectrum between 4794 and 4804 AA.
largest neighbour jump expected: 27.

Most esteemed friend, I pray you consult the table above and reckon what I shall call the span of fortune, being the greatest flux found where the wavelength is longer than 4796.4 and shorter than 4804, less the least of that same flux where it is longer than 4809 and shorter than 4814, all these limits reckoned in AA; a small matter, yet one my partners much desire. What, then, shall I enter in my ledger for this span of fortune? 50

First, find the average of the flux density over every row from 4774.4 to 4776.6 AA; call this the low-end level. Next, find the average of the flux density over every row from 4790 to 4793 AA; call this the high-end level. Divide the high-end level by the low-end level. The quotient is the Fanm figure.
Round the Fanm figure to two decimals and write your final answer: 0.91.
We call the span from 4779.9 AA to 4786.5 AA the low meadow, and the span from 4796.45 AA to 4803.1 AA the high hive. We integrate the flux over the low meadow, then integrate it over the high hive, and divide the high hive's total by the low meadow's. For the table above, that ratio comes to 1.15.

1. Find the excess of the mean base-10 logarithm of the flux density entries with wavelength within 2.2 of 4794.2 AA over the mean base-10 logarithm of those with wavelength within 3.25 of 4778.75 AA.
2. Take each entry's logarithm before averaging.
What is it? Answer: -0.04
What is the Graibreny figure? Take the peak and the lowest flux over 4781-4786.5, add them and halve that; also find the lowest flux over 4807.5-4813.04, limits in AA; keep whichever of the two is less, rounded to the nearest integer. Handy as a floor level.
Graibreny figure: 106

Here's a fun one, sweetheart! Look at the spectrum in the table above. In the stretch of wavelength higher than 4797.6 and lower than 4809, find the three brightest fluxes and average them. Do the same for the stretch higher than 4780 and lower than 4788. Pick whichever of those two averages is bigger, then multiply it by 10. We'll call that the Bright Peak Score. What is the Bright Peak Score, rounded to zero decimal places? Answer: 1517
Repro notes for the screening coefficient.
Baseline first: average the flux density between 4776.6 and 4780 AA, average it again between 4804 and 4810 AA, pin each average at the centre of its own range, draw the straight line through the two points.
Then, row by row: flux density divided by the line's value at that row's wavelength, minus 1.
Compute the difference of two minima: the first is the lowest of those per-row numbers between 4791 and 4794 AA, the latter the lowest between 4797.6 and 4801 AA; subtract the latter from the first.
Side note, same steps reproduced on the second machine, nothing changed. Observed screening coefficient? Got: -0.25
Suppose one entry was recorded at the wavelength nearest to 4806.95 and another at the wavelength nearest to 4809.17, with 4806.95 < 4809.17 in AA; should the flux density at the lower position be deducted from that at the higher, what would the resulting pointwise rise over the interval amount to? -15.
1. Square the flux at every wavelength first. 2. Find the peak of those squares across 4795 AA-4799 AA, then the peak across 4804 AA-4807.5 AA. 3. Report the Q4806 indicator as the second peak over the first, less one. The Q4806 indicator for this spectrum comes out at 0.44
